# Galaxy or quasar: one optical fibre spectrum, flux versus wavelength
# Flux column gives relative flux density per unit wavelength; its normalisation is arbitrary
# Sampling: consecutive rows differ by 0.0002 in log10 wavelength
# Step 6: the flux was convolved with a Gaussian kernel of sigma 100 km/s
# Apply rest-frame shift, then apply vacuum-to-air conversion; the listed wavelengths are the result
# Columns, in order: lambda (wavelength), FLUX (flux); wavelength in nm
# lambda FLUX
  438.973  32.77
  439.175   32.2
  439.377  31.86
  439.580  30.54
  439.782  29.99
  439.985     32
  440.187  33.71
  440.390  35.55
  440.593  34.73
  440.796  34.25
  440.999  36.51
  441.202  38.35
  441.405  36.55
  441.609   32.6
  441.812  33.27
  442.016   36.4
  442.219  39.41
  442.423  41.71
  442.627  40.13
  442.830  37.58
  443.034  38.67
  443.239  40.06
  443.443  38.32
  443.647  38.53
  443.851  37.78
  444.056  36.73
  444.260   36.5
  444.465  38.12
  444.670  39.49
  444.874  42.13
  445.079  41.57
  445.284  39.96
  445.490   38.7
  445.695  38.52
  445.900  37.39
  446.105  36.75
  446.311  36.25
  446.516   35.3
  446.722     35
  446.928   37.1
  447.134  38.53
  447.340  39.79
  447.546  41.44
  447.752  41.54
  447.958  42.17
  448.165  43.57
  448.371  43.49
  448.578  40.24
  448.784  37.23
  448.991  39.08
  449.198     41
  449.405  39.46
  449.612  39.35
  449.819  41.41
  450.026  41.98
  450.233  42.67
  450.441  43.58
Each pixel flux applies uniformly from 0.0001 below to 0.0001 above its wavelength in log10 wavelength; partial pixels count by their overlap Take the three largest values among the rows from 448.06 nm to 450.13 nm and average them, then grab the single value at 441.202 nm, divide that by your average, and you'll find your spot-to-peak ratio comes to 0.892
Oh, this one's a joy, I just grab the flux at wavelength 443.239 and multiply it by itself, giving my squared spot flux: 1605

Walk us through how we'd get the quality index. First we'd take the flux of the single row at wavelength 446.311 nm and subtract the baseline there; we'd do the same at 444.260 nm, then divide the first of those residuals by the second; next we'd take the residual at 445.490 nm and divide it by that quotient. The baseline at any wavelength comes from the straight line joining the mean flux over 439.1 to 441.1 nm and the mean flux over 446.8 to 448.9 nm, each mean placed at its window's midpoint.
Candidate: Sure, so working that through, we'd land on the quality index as 0.1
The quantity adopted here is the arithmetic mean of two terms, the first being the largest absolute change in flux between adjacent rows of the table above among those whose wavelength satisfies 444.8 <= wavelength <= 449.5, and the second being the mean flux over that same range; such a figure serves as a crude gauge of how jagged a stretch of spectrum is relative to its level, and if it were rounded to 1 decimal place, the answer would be 21.3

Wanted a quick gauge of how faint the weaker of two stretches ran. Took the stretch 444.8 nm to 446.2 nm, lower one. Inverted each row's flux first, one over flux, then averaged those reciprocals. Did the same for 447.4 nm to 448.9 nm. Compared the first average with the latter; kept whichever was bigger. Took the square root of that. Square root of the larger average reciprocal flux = 0.160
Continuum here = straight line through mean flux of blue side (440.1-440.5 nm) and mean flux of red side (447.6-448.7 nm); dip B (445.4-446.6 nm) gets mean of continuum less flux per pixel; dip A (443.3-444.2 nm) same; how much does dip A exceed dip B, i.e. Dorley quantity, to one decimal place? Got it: -2.9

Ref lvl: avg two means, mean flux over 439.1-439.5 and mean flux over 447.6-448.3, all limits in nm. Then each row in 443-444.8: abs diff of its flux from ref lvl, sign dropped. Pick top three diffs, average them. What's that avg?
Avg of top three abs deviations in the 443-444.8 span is 2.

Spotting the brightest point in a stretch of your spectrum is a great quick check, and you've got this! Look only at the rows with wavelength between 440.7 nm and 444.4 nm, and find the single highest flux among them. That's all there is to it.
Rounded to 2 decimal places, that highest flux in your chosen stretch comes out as 41.71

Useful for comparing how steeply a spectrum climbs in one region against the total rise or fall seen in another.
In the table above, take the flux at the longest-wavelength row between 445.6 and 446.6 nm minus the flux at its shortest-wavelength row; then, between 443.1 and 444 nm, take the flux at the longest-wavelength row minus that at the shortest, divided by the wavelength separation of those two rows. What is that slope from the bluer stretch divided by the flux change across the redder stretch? 1.2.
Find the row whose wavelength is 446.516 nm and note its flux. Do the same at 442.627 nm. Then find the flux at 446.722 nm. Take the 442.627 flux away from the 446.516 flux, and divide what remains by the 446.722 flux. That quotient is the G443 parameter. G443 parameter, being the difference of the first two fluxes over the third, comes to -0.14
